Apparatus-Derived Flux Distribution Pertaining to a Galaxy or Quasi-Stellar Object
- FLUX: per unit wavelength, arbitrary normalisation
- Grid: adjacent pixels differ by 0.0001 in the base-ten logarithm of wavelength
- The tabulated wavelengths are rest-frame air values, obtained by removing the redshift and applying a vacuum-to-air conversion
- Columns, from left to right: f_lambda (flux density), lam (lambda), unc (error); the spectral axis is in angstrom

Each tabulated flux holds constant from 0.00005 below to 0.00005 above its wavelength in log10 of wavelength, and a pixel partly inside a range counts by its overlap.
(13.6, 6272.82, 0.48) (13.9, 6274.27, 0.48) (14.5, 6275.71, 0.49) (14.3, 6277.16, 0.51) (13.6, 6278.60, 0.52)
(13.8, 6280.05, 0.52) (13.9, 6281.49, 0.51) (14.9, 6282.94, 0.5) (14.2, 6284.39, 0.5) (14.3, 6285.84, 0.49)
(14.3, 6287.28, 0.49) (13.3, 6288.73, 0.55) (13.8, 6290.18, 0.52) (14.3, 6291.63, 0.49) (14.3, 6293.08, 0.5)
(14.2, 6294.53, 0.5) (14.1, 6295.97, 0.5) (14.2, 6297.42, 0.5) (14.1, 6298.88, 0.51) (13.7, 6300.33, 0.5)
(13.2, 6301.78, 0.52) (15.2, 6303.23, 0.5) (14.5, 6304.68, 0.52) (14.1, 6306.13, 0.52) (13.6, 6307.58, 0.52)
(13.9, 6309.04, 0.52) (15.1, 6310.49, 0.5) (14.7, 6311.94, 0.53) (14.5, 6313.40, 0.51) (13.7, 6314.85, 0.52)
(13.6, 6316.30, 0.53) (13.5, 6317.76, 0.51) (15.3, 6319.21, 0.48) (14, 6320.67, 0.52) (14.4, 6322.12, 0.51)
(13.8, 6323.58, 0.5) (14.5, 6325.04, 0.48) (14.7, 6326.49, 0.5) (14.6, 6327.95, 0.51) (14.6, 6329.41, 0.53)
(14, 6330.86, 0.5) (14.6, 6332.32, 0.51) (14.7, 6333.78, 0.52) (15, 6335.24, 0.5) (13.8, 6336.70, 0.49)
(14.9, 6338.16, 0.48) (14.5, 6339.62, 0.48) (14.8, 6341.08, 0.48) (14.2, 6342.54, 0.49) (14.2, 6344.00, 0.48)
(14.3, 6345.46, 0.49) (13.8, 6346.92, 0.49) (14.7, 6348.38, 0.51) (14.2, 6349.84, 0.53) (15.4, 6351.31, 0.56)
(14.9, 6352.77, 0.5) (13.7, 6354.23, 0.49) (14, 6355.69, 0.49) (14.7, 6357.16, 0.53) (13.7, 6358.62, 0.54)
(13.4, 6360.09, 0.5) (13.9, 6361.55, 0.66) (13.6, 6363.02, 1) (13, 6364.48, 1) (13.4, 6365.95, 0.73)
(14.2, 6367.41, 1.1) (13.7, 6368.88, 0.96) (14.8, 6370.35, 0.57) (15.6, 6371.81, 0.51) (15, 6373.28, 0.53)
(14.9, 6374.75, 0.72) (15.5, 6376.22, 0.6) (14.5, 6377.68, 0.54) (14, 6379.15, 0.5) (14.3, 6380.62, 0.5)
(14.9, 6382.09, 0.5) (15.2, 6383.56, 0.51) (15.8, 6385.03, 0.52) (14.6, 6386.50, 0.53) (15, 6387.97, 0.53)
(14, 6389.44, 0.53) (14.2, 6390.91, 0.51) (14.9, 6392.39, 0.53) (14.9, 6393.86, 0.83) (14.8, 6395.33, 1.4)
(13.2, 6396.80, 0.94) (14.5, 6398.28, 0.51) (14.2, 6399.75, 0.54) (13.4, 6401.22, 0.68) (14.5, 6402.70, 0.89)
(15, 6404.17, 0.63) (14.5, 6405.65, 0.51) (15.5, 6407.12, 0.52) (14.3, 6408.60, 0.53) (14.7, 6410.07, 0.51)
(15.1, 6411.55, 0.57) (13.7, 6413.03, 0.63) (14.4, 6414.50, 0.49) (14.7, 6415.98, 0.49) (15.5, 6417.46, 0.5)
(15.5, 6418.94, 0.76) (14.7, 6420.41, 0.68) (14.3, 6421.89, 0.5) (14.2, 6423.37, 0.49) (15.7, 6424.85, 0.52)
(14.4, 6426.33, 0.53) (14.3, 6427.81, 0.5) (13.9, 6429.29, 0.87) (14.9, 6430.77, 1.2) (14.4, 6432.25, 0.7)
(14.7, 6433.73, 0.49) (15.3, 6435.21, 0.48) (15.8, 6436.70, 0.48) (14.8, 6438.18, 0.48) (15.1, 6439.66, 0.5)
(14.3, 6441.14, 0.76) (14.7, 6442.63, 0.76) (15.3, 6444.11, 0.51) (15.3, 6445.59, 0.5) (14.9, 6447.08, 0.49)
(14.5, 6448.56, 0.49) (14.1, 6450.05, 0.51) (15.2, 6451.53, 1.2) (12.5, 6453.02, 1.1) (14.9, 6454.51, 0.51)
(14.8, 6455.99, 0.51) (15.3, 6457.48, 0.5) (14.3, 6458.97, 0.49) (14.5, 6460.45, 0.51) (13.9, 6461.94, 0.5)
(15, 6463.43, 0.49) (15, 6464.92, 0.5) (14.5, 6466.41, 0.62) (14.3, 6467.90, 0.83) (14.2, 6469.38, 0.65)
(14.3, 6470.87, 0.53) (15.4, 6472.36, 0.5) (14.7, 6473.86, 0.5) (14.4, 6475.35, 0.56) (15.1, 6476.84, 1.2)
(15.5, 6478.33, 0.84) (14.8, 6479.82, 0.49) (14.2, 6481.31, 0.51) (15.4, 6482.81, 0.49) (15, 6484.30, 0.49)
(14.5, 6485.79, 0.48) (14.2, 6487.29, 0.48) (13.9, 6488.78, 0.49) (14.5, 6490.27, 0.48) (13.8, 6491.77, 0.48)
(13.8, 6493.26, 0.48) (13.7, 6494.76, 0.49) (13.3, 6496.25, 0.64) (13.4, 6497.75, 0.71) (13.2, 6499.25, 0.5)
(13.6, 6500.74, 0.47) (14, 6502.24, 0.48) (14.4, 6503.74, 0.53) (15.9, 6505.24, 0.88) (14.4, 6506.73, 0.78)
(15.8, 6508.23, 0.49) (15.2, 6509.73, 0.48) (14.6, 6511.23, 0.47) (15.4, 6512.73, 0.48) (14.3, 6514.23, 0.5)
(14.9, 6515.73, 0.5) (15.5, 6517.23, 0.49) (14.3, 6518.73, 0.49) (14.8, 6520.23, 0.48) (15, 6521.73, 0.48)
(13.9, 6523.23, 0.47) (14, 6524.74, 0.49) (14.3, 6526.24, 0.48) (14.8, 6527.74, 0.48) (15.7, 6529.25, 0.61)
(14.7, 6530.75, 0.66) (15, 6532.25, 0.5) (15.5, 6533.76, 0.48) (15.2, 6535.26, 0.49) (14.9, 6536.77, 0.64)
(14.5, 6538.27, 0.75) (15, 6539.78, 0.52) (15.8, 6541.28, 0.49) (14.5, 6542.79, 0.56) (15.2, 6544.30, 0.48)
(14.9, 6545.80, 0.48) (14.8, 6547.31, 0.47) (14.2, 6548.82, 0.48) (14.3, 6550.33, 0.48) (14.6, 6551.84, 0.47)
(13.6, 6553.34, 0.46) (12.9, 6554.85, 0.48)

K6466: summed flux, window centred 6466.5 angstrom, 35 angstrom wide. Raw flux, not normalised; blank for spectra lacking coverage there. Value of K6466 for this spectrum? 336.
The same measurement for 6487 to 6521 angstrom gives 331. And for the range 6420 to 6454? 337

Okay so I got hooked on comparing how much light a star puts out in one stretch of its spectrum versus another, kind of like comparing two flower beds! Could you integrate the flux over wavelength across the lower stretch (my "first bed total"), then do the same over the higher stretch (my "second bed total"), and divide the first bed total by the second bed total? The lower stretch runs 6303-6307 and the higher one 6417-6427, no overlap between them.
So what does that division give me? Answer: 0.4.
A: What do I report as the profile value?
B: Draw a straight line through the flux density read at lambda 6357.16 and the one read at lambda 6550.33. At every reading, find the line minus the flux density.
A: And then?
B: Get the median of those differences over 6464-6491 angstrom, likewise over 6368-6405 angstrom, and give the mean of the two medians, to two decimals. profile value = -0.10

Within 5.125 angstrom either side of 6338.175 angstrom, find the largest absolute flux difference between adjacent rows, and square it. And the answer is 1.4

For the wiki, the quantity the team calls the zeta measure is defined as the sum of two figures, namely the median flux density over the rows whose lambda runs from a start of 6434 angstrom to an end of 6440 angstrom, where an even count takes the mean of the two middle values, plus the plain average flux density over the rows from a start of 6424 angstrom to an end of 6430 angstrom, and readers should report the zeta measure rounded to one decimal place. 29.8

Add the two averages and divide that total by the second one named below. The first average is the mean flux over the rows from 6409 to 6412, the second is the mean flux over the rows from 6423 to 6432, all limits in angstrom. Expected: 2.02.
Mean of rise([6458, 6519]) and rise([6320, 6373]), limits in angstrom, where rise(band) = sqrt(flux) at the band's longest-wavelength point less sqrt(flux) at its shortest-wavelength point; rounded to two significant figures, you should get 0.10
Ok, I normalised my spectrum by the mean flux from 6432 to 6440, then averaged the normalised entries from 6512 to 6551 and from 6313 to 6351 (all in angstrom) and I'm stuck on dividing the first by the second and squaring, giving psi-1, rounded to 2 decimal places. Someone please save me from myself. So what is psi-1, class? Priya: 1.07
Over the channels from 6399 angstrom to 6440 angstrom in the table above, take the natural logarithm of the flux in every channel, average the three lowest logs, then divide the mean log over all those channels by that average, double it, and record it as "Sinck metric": 2.06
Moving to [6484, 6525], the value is 2.06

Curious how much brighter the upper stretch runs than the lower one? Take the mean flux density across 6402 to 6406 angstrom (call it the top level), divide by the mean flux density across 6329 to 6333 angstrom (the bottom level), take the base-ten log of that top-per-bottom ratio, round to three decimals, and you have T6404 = 0.008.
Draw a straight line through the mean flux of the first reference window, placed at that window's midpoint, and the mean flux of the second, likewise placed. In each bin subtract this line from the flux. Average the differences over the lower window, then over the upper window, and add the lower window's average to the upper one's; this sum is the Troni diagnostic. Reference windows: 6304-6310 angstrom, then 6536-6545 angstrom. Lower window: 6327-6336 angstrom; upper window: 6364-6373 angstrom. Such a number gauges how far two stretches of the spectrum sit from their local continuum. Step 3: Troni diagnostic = 0.3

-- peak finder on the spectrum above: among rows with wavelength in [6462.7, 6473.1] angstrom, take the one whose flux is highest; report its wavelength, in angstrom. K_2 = 6472.36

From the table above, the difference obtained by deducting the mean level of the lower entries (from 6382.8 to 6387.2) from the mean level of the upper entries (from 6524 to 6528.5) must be -0.8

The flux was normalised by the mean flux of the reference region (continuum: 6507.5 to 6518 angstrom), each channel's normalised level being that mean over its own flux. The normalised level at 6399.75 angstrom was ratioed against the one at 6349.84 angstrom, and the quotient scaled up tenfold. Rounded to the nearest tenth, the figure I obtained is 10.0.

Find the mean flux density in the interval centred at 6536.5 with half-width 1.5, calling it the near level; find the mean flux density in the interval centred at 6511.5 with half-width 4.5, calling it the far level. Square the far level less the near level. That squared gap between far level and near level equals 0.00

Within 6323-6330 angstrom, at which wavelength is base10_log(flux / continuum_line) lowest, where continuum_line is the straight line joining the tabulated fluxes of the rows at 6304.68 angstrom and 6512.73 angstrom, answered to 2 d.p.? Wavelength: 6323.58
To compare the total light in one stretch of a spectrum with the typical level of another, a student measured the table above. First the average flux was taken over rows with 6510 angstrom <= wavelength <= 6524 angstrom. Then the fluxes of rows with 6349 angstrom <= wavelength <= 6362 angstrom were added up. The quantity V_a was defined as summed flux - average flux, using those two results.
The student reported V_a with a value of 113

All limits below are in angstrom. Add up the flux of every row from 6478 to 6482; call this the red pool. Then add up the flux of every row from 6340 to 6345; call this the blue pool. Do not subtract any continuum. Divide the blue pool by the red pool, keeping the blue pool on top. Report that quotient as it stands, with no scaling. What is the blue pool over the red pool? 0.971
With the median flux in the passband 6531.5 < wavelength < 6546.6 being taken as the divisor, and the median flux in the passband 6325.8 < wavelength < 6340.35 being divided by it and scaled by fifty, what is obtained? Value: 48.7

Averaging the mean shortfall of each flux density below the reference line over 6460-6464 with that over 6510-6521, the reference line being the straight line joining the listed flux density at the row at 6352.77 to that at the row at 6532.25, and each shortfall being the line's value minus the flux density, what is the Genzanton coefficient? 0.33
